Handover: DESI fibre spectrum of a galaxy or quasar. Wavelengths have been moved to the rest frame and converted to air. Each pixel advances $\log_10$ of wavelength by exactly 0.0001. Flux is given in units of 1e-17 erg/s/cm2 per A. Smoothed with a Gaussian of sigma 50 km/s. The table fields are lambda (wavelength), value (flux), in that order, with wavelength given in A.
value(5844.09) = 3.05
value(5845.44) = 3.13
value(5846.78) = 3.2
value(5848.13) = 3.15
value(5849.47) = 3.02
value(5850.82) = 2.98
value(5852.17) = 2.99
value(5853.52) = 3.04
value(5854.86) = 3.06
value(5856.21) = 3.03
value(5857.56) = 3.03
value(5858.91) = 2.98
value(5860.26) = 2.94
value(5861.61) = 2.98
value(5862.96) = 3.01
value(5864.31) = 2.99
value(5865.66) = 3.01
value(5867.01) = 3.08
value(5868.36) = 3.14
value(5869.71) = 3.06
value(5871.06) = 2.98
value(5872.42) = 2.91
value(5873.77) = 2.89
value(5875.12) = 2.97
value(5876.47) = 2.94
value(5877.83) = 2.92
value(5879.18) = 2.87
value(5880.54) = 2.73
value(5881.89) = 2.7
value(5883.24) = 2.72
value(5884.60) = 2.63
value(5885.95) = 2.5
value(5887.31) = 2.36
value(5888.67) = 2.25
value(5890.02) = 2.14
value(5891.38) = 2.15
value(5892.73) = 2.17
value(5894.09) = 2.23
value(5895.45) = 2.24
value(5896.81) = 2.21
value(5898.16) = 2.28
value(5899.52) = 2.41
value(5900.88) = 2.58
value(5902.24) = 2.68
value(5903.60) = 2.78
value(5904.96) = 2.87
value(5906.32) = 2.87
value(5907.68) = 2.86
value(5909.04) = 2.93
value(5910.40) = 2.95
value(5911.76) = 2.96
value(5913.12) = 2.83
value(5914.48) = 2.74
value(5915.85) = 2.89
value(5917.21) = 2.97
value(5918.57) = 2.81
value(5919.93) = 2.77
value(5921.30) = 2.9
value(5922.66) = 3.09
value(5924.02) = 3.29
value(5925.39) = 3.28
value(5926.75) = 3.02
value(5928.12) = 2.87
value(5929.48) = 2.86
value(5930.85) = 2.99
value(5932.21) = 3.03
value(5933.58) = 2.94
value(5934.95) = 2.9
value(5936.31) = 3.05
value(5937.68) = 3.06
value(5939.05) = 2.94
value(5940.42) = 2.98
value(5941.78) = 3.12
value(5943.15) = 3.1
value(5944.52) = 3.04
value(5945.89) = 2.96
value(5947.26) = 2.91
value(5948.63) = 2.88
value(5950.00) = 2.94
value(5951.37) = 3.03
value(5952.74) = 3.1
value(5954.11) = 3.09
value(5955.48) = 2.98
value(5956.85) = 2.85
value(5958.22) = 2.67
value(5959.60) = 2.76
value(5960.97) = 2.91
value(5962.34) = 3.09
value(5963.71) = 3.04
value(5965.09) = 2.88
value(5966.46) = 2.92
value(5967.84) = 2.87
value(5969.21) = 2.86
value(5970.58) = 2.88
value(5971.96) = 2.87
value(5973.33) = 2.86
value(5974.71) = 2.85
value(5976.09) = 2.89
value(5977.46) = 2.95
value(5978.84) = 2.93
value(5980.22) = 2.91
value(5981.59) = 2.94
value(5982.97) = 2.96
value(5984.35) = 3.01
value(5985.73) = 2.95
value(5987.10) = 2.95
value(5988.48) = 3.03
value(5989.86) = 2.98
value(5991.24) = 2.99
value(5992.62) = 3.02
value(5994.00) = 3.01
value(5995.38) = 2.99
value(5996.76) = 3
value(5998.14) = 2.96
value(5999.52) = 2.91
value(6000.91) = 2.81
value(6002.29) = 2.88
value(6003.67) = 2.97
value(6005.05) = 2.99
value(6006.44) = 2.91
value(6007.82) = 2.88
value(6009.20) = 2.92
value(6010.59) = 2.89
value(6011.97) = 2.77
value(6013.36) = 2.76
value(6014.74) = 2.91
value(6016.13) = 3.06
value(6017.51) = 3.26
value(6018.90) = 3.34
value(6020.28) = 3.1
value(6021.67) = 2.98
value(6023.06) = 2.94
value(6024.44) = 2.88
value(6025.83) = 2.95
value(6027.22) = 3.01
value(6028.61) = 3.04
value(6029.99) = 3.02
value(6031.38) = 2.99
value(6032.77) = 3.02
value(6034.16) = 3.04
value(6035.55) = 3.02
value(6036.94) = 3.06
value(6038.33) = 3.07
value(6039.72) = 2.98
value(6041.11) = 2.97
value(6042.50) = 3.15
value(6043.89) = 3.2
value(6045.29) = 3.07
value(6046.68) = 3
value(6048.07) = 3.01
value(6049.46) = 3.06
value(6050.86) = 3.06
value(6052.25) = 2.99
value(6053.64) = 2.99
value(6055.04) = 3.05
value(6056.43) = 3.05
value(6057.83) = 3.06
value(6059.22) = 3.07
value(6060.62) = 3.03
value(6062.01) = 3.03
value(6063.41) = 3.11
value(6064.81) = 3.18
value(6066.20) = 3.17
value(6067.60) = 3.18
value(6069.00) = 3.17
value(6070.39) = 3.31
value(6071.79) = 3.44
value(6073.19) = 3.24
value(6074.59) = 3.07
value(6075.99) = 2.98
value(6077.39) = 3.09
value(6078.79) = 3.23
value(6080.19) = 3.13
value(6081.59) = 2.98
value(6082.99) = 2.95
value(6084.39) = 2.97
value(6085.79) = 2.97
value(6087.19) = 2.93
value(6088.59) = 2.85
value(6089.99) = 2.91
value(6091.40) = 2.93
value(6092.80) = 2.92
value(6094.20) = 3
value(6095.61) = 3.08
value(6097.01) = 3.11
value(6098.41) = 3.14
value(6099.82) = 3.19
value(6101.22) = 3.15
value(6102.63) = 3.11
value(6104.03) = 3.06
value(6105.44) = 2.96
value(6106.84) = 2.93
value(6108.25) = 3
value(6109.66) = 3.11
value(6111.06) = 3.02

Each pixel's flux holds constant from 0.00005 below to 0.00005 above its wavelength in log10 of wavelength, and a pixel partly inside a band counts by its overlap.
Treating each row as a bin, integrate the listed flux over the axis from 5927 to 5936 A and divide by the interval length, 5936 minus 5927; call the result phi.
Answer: 2.941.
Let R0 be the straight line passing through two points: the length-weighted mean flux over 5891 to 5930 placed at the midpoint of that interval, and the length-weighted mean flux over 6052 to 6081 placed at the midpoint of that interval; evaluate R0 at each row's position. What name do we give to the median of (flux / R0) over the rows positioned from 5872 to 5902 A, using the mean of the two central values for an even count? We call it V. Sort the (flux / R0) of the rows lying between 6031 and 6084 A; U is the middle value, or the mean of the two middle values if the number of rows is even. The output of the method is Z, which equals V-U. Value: -0.052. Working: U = 0.99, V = 0.94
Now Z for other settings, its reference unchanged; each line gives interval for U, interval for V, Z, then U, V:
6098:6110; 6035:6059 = 0.023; 0.96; 0.99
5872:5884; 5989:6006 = -0.079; 1.09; 1.01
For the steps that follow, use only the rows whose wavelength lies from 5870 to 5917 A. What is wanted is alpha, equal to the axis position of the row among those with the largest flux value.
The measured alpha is 5871.06 A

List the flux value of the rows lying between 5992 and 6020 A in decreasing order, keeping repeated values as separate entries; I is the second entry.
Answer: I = 3.26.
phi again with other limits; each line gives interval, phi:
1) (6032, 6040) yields 3.033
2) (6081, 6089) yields 2.947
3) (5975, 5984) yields 2.929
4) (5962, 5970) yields 2.937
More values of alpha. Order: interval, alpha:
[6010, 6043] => 6018.90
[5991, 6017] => 6016.13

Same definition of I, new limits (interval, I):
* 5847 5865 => 3.06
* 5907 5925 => 3.09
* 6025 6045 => 3.15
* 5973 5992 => 3.01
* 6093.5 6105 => 3.15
